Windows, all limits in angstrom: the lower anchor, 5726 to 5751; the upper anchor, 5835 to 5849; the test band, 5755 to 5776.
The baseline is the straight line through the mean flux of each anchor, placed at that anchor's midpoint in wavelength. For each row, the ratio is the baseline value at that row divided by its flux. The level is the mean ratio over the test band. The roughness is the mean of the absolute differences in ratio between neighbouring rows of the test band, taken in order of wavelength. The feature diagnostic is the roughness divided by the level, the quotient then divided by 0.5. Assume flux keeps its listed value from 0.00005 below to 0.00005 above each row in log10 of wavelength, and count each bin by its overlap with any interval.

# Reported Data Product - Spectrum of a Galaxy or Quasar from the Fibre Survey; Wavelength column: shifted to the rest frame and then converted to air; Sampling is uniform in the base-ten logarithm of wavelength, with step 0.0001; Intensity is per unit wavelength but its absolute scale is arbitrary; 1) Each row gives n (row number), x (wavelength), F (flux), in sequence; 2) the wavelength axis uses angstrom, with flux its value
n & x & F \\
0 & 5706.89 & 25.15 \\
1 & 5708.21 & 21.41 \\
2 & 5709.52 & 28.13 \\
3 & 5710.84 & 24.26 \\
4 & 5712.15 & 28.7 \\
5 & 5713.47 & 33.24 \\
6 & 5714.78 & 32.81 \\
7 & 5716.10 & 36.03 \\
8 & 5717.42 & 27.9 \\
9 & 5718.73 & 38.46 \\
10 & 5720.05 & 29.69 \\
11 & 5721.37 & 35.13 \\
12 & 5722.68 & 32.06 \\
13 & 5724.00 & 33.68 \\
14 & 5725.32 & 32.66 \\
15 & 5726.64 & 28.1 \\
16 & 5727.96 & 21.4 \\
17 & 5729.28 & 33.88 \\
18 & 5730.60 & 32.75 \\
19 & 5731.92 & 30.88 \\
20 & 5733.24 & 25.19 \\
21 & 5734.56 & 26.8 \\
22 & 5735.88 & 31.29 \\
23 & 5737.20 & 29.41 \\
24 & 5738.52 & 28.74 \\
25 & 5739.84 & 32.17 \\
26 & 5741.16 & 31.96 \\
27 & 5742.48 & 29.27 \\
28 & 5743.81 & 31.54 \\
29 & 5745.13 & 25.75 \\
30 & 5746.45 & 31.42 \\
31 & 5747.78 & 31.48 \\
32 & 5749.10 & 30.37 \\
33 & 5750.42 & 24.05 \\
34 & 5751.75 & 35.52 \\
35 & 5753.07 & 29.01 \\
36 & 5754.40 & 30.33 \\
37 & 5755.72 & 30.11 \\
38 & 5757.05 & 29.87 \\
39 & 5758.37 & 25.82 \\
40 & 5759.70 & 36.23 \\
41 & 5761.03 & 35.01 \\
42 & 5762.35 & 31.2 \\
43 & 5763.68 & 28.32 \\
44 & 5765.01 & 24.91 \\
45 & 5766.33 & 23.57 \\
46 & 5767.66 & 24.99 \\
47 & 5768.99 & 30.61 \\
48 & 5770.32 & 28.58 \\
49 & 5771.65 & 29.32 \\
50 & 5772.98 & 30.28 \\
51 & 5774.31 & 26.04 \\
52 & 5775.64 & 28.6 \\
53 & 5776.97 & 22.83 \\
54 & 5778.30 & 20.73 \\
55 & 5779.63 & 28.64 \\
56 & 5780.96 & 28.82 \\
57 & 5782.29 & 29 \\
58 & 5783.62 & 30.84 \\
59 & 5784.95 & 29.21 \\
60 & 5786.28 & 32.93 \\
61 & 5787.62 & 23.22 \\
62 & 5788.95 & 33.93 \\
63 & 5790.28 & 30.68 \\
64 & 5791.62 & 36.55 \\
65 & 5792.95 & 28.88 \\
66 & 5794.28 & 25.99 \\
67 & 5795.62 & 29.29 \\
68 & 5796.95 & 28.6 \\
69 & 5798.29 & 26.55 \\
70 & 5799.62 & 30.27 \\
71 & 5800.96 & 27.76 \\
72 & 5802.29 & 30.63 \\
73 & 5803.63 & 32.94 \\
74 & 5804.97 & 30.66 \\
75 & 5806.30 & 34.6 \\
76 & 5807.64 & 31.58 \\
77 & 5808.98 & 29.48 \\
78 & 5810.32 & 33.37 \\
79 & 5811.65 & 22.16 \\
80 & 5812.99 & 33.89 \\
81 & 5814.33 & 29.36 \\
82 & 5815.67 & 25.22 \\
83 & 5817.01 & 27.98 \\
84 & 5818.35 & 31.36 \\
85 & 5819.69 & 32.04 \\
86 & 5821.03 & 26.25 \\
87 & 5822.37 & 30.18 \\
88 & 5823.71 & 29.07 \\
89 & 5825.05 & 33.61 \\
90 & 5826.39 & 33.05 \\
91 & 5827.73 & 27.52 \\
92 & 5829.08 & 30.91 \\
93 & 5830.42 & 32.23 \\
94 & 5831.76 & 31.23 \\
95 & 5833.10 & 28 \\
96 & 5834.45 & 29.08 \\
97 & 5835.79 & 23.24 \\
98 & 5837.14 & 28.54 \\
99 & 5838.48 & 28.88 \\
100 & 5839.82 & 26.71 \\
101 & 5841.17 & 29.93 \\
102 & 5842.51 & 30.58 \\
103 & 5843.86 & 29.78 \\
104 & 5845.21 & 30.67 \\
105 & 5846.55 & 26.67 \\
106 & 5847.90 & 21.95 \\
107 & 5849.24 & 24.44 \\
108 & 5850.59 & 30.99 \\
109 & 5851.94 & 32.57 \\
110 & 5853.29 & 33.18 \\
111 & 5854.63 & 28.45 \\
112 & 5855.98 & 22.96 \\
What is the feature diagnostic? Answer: 0.21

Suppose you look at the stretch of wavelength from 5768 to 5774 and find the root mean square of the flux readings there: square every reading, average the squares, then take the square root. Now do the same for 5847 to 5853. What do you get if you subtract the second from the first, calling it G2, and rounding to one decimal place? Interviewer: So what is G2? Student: 1.9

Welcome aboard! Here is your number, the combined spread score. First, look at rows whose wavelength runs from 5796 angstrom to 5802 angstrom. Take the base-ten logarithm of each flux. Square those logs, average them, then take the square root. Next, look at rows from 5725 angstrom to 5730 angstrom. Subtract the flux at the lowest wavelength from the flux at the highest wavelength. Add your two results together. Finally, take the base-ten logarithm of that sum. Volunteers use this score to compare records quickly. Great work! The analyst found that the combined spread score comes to 0.43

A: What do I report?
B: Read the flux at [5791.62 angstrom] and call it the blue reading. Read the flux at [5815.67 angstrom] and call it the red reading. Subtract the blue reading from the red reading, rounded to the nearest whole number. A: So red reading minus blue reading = -11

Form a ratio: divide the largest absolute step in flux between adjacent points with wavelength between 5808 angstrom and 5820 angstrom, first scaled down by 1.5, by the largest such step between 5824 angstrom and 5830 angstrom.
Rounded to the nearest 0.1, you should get 1.4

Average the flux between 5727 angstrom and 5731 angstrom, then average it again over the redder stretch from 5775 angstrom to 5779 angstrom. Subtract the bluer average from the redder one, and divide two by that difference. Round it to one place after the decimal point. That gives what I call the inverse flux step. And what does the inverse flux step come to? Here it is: -0.4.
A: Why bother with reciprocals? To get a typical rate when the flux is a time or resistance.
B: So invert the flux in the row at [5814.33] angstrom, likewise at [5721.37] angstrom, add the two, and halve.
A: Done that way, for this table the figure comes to 0.0313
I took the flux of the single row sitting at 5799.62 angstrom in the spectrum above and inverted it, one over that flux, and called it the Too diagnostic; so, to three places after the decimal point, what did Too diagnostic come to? 0.033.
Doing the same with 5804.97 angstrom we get 0.033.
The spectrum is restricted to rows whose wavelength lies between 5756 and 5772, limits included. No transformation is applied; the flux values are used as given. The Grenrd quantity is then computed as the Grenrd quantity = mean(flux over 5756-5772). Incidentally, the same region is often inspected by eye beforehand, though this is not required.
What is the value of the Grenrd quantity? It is 29.0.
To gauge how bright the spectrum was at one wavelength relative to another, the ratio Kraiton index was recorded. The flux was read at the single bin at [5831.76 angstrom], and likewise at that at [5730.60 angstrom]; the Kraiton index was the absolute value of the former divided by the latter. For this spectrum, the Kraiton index 0.95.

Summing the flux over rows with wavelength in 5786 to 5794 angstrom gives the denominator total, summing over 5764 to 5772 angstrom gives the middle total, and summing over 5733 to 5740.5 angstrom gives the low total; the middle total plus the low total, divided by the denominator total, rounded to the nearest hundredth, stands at 1.80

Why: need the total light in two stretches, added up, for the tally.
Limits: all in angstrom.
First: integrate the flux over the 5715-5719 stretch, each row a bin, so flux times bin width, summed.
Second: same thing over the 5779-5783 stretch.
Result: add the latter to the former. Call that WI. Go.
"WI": 250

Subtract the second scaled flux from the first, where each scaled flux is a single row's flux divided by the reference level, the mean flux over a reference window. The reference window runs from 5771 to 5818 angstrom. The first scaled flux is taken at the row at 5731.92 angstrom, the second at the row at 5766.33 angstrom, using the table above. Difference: 0.25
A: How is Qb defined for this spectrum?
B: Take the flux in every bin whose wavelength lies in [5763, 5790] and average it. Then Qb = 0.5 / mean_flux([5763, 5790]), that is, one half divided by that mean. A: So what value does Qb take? 0.0180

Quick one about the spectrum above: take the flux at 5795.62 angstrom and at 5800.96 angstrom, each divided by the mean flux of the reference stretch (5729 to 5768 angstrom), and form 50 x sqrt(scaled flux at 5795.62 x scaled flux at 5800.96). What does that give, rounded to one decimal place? 48.0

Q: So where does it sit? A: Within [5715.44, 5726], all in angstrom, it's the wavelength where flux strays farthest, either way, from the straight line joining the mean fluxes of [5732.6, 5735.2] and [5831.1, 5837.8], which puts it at 5718.73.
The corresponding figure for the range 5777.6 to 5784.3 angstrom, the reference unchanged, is 5778.30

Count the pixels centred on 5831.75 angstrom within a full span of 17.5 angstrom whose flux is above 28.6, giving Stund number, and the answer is 8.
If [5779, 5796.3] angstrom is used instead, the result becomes 11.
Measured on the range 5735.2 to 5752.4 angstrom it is 11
